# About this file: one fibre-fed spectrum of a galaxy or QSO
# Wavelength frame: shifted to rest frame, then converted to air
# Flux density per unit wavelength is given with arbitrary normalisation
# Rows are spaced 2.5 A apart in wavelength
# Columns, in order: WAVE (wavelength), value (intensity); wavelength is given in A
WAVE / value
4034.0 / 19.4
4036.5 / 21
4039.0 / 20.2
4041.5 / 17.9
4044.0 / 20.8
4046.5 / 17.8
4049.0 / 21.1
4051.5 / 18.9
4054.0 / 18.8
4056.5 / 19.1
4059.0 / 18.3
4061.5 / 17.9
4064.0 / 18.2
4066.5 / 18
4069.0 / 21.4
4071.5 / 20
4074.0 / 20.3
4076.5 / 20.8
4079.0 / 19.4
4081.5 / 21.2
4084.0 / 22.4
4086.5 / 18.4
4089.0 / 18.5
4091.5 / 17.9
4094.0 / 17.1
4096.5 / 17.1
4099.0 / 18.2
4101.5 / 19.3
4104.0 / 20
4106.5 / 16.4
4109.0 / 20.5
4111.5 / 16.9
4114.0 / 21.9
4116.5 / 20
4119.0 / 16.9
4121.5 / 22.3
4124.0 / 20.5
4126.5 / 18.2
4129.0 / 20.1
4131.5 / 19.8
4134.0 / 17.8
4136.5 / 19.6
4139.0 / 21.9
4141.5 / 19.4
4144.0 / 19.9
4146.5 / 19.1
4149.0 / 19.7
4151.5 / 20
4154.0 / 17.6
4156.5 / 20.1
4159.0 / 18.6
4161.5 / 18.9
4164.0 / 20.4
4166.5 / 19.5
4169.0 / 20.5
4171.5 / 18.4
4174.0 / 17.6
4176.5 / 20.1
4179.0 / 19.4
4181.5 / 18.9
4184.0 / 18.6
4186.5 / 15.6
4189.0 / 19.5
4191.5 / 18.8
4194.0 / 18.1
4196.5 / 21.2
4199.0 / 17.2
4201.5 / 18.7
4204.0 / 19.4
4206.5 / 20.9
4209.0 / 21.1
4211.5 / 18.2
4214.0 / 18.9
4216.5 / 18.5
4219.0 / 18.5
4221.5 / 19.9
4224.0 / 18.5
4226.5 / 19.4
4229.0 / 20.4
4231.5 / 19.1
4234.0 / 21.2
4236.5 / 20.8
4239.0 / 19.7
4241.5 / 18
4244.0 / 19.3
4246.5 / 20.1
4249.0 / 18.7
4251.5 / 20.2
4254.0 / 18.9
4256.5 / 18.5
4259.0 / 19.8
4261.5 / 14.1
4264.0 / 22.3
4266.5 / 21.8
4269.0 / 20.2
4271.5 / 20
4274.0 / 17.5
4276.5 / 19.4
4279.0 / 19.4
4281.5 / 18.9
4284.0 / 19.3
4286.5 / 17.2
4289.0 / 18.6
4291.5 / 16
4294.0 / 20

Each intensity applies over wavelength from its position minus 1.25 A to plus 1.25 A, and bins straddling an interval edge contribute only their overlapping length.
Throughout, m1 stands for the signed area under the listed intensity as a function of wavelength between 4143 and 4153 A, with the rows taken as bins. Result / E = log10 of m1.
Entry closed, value 2.29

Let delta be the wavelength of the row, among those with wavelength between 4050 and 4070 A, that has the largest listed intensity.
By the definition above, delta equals 4069.0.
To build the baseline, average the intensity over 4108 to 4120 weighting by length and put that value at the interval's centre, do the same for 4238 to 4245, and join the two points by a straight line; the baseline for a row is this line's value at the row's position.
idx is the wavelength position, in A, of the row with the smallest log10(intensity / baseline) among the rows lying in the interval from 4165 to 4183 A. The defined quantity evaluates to 4174.0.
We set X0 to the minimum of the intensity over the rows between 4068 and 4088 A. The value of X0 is 18.4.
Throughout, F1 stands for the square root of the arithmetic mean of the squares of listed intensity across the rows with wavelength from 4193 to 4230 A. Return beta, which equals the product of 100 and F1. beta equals 1930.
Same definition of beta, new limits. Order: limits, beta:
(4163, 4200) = 1897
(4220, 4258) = 1953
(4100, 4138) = 1942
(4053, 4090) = 1956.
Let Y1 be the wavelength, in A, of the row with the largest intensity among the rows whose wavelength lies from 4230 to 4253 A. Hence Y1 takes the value 4234.0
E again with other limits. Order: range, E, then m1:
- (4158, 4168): 2.29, 194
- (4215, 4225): 2.28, 189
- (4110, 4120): 2.28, 190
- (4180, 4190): 2.26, 181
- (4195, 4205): 2.28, 191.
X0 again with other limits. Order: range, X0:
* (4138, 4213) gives 15.6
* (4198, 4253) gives 17.2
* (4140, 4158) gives 17.6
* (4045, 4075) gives 17.8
